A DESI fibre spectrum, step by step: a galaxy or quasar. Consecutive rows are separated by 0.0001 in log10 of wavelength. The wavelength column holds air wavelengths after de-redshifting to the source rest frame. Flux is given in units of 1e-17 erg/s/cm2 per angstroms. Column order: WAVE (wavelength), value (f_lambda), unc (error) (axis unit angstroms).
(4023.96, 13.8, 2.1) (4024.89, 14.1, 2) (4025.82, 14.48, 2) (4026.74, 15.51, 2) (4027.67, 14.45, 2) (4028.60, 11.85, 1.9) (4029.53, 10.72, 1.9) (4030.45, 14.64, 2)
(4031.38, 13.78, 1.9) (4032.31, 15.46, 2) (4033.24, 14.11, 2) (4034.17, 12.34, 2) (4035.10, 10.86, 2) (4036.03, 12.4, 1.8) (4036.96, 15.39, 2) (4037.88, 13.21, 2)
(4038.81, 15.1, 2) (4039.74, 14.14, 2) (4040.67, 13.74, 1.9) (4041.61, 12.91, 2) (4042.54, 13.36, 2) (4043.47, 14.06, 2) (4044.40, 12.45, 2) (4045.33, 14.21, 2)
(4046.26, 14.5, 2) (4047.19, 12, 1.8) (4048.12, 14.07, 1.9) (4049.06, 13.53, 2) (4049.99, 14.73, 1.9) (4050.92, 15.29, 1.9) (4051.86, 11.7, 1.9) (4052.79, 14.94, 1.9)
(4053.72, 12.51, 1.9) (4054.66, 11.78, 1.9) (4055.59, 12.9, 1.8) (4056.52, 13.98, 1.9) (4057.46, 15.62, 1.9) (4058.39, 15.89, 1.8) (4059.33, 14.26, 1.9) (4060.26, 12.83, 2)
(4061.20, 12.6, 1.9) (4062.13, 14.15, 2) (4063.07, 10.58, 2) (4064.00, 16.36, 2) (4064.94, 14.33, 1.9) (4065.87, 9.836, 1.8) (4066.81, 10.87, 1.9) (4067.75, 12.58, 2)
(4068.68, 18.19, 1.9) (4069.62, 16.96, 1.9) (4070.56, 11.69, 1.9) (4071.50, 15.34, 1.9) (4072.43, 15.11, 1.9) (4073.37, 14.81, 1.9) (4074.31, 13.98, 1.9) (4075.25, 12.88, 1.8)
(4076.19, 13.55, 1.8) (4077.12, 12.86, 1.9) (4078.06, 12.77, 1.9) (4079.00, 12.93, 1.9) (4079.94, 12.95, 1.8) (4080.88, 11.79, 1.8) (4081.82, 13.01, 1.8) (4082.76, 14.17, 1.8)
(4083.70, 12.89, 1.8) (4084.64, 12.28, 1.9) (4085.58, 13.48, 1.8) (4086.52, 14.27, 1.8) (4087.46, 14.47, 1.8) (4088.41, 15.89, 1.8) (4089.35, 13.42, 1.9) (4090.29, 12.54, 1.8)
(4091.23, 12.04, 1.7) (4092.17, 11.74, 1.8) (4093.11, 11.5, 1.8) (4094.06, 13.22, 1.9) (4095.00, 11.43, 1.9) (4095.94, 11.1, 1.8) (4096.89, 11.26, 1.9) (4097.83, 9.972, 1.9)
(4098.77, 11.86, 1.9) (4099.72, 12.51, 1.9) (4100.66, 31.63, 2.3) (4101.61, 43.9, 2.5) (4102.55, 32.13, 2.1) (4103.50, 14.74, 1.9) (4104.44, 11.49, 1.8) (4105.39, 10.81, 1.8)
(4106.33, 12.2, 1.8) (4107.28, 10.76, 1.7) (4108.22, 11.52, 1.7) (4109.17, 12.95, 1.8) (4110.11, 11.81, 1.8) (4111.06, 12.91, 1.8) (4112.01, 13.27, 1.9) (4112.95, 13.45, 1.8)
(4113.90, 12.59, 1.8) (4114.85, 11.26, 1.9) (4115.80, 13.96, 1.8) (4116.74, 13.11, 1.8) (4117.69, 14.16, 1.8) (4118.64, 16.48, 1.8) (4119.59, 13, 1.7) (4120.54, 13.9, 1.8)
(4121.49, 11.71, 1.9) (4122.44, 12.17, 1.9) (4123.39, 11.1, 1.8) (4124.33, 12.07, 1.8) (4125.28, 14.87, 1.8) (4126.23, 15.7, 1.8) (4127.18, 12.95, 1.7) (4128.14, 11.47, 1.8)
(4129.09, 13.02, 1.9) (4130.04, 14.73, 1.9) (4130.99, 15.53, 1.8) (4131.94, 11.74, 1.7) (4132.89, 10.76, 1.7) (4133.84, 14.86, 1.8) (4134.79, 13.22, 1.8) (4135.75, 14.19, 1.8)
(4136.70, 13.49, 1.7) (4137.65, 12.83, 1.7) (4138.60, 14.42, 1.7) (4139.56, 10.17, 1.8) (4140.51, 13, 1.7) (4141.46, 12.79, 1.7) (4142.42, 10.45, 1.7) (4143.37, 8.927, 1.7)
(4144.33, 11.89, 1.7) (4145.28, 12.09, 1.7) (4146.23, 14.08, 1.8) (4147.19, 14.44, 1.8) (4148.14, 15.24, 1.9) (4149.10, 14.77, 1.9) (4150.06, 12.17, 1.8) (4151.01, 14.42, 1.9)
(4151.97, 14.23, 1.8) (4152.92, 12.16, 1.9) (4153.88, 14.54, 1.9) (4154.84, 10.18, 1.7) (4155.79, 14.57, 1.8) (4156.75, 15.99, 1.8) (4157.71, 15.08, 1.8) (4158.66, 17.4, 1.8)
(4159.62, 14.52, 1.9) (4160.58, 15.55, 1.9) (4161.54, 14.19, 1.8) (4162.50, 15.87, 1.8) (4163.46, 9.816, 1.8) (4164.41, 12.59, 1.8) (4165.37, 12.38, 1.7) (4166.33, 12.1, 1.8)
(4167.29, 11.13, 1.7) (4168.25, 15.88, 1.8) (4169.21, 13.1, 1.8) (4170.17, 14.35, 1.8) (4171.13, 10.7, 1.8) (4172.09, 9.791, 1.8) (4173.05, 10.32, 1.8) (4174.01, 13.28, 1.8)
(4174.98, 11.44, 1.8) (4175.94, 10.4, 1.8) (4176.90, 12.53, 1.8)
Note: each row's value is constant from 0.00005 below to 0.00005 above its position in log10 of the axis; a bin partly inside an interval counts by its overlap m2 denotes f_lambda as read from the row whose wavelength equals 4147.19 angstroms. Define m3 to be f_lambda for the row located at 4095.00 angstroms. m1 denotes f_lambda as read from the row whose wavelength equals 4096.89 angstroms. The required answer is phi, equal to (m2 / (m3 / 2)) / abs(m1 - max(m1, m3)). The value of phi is 14.9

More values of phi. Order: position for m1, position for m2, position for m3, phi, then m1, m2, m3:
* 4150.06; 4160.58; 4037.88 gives 2.3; 12.17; 15.55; 13.21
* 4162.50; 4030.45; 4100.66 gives 0.1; 15.87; 14.64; 31.63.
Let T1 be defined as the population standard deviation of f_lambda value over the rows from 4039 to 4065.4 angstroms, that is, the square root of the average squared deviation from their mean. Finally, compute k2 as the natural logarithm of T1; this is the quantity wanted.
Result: 0.3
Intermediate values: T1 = 1.3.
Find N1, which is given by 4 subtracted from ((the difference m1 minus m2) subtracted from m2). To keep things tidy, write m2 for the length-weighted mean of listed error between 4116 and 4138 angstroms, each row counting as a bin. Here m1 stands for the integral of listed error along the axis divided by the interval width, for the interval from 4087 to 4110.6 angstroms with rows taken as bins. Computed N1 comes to -2.30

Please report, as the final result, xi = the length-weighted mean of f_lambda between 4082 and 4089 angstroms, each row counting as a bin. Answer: 13.9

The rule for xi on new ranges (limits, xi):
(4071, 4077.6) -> 14.1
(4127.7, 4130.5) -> 13.1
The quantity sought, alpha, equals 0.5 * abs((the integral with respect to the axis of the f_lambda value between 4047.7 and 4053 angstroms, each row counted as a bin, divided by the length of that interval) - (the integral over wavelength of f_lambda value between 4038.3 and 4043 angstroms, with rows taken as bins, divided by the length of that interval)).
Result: 0.08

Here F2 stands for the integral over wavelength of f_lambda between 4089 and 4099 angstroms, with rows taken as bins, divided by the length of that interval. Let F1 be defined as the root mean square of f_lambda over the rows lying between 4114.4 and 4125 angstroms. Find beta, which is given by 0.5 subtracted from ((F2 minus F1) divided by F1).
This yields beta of -0.60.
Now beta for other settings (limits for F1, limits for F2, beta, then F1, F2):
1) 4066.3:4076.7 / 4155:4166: -0.51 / 14.33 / 14.2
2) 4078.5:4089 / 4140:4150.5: -0.56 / 13.51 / 12.7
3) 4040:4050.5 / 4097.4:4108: -0.16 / 13.62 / 18.2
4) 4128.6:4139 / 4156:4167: -0.46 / 13.59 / 14.1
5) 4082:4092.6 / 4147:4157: -0.47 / 13.43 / 13.8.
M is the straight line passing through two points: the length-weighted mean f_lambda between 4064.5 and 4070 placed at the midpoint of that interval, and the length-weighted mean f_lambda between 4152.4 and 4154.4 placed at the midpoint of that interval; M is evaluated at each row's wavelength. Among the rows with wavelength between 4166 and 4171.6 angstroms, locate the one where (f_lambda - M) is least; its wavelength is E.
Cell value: 4171.13 angstroms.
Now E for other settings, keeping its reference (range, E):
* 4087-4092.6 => 4092.17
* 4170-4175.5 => 4172.09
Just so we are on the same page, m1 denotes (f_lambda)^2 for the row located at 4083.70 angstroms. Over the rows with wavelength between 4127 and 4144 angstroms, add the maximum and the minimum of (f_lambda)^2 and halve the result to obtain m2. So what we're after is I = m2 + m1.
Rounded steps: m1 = 166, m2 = 160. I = 327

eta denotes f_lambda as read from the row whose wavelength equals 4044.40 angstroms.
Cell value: 12.45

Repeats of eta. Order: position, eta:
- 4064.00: 16.36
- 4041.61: 12.91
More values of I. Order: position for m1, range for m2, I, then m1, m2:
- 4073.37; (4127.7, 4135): 398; 219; 178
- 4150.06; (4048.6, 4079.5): 362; 148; 214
